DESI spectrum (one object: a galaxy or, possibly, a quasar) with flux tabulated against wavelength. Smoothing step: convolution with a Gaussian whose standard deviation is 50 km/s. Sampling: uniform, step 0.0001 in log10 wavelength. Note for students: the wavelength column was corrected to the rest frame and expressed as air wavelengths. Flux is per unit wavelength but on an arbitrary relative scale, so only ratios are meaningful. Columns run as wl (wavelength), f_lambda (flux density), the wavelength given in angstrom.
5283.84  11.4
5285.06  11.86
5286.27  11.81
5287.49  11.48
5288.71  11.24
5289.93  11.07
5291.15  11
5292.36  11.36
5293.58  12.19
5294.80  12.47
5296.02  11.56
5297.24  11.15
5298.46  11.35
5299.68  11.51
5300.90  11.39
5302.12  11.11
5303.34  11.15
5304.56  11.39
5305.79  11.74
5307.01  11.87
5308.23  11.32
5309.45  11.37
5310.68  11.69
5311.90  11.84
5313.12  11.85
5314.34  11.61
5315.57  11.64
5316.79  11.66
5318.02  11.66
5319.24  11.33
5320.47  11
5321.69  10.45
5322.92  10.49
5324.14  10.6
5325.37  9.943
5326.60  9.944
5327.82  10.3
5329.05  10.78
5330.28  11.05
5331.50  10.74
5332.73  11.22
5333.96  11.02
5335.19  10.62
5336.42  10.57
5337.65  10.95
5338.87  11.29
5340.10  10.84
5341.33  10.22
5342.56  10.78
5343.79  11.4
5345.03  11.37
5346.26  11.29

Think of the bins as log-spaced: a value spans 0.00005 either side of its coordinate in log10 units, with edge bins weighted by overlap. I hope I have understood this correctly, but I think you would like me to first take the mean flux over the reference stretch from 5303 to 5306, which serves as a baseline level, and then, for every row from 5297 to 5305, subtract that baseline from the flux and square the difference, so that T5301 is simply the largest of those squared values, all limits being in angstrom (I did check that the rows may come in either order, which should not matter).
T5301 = 0.1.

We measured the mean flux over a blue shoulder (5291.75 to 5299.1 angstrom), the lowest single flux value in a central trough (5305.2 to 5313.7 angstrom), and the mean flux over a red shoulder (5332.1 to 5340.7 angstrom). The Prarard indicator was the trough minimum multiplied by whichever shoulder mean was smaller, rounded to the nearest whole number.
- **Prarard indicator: 124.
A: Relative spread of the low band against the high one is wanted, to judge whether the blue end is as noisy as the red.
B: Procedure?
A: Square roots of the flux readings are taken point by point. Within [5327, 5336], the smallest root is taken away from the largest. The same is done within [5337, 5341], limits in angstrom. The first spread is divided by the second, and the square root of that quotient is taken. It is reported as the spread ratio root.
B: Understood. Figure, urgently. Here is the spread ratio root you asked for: 1.4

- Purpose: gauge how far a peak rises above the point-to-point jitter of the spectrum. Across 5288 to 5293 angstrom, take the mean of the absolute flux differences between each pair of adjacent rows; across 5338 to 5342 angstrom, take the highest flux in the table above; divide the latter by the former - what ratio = 56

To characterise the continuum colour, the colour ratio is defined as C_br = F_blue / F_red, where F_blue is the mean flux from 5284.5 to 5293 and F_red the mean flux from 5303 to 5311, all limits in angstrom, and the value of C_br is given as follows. 0.99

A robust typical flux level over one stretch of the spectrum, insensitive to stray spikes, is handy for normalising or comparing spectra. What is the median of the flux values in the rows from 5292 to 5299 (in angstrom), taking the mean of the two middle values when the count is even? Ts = 11.5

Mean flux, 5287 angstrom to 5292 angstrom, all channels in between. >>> 11.2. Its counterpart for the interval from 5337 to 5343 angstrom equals 10.8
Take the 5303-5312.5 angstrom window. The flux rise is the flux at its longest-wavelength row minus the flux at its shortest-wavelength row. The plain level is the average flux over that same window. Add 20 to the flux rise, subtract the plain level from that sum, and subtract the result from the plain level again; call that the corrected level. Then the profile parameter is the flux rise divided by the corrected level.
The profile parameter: 0.29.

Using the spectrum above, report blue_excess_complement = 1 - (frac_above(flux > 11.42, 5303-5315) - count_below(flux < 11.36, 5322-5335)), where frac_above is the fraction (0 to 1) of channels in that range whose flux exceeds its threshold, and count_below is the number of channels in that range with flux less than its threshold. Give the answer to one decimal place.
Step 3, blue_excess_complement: 10.4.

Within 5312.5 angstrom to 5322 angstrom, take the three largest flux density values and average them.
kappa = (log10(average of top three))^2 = 1.14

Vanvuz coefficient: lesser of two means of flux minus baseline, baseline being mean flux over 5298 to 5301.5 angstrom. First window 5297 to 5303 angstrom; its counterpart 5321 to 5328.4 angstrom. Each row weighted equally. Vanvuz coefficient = -1.13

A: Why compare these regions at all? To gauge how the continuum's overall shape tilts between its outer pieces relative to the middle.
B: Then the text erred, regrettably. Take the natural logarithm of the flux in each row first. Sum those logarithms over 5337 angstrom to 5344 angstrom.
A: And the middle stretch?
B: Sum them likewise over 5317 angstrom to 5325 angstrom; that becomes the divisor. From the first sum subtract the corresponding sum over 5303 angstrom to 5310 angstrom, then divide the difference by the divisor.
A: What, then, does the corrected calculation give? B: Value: -0.021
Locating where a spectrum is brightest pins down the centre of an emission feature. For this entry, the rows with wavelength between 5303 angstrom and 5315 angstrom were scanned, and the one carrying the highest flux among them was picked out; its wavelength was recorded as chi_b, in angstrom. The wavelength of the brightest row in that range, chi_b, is 5307.01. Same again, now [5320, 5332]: 5330.28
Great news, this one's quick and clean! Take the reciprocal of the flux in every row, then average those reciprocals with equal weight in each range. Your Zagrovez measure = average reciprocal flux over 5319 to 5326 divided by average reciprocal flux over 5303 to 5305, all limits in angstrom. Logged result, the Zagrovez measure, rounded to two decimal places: 1.06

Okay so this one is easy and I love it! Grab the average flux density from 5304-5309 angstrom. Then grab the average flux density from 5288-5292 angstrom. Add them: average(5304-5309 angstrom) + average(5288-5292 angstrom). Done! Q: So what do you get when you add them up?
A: 22.7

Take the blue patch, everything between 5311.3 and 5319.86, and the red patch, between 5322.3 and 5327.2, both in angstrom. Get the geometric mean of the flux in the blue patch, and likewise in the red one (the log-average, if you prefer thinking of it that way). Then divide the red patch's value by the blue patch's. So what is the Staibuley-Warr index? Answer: 0.88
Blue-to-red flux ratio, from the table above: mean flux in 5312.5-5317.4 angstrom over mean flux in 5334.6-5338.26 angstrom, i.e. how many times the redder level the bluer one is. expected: 1.09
